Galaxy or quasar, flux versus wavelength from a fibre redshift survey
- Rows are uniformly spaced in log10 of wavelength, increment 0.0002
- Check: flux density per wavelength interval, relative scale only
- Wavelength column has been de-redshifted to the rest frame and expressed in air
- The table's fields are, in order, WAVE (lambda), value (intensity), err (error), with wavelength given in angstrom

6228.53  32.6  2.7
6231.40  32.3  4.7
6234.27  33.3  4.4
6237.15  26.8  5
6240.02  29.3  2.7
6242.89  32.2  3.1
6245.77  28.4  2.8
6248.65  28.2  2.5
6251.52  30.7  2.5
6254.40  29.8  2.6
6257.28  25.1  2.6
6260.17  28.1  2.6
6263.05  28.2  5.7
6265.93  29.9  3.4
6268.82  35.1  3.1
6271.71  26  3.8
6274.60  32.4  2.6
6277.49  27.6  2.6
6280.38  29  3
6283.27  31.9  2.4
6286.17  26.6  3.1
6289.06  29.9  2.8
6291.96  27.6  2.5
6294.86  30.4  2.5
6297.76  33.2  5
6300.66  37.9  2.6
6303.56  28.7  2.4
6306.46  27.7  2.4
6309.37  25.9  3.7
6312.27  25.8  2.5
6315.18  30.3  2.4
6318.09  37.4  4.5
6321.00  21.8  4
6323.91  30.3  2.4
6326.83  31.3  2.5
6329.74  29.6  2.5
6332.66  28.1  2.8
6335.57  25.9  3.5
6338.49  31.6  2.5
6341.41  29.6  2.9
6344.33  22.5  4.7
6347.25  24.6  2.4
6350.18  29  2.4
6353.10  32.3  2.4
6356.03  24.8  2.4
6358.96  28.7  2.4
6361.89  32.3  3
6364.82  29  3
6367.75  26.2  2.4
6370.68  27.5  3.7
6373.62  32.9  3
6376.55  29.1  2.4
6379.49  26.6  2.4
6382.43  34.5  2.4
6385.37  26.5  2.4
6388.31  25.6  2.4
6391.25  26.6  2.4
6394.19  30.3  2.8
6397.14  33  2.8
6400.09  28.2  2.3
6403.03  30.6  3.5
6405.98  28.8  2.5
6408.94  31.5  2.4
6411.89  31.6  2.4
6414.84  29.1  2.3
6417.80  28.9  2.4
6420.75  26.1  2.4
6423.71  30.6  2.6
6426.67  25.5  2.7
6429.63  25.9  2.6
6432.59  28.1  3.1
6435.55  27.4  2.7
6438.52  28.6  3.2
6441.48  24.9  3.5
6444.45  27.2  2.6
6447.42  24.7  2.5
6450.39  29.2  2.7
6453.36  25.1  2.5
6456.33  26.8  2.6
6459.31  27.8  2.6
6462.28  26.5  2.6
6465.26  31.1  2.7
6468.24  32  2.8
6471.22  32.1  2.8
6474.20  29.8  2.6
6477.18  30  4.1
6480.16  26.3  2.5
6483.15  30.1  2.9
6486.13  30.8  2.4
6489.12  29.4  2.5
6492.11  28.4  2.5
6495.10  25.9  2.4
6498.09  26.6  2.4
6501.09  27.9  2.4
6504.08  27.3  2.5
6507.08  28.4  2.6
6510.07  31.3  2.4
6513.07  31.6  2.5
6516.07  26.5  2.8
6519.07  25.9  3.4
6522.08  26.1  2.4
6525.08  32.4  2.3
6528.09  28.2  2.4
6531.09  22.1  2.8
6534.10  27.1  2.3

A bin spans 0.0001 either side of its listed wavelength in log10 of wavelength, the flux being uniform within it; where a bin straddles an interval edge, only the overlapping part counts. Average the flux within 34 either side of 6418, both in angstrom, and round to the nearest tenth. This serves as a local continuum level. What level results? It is 28.2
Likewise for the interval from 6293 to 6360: 29.0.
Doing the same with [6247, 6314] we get 29.4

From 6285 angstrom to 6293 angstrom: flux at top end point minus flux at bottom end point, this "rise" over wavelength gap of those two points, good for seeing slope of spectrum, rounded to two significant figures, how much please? 0.17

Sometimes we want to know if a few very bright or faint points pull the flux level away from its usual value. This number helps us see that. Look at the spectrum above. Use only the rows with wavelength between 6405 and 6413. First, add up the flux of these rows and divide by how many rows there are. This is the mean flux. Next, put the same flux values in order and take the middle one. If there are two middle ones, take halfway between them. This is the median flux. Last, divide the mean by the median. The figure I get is 0.97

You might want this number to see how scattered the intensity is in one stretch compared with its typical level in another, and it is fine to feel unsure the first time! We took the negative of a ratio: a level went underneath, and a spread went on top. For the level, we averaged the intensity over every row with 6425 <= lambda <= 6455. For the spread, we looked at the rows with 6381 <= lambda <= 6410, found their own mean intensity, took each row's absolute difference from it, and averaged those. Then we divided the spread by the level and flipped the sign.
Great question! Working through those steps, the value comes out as -0.091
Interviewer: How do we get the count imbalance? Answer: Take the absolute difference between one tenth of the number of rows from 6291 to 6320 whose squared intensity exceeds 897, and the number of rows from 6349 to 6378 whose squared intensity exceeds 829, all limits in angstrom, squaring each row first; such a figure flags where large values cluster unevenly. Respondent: 5.5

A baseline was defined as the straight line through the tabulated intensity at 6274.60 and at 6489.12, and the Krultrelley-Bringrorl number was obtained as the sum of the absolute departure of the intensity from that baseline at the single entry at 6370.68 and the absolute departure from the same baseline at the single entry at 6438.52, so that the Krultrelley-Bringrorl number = 5.1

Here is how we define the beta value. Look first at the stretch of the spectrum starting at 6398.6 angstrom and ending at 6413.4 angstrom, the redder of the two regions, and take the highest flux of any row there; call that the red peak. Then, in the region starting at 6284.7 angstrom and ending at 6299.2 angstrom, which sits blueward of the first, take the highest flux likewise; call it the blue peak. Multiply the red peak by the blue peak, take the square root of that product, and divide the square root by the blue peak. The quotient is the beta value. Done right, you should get 0.976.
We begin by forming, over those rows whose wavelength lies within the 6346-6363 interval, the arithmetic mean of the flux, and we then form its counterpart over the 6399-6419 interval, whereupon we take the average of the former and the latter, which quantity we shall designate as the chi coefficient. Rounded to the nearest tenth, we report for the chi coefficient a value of 29.2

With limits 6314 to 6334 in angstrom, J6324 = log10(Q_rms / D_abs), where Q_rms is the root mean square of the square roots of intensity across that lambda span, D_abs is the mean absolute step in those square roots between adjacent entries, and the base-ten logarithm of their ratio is 1.00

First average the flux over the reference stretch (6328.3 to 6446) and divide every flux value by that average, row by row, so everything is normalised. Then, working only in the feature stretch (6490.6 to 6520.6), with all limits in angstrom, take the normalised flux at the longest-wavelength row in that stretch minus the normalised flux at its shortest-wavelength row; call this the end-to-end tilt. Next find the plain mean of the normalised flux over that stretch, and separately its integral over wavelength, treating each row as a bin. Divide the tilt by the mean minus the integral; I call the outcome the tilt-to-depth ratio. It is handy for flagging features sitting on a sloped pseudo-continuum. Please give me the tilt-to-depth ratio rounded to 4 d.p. 0.0031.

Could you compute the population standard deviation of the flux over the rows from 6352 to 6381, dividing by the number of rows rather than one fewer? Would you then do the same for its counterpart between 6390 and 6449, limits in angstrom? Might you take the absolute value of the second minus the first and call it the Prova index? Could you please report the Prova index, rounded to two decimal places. 0.34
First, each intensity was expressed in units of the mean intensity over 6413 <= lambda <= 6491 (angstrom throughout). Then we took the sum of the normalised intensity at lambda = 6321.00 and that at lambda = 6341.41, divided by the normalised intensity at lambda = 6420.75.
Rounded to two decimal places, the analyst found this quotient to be 1.97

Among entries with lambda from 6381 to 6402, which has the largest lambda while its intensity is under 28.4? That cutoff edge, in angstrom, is 6400.09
